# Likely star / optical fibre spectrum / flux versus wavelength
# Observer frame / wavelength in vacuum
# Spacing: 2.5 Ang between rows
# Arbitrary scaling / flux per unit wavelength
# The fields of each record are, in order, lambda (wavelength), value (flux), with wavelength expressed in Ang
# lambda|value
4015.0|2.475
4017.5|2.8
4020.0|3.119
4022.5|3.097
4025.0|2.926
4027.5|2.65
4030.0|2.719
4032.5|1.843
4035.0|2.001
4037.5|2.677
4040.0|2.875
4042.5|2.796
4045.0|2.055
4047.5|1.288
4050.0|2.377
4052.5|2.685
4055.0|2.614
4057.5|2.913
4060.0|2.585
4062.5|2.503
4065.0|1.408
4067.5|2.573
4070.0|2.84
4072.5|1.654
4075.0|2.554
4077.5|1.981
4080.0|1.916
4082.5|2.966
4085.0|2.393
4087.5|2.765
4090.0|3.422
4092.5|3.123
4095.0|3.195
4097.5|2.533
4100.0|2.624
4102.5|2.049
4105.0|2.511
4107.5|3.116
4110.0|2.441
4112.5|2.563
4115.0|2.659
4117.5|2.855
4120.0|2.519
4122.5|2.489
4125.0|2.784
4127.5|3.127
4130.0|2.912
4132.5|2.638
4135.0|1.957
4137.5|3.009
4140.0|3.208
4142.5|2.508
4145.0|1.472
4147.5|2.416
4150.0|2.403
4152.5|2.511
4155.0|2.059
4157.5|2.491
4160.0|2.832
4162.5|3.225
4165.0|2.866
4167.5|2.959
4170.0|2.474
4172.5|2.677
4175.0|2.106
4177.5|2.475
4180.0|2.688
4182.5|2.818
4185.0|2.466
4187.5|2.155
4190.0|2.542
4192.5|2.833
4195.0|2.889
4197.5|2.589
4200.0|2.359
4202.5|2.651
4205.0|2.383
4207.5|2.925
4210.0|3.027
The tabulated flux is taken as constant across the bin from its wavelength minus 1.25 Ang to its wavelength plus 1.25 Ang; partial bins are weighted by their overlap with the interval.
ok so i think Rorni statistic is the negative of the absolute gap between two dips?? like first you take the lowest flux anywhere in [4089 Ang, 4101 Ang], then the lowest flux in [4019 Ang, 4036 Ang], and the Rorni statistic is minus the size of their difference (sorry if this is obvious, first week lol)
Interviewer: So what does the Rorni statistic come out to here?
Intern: -0.7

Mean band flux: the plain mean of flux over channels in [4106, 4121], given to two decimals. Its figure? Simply 2.69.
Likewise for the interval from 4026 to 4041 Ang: 2.46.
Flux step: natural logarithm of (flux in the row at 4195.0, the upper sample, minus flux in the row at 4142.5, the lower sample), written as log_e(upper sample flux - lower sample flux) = -1.0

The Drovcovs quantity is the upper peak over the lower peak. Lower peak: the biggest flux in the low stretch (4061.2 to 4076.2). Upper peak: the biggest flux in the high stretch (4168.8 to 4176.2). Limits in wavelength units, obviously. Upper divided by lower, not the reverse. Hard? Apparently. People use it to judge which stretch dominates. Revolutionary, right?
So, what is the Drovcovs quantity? 0.94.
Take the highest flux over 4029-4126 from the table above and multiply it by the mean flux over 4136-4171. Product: 8.9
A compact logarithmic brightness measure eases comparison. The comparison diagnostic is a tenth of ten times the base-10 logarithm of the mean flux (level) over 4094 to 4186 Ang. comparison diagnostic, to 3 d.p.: 0.417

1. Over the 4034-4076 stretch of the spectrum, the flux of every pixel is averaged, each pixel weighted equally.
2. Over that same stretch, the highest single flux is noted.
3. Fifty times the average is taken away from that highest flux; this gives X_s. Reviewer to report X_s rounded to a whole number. -116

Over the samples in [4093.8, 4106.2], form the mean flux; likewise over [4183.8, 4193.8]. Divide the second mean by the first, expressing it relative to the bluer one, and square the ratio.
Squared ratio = 0.94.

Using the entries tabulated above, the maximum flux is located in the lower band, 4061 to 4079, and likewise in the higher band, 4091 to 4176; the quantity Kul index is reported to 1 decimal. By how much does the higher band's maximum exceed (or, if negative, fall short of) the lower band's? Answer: 0.4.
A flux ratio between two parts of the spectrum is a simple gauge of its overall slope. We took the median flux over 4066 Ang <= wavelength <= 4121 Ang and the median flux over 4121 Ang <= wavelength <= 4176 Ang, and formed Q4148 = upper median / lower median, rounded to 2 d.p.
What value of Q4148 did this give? 1.00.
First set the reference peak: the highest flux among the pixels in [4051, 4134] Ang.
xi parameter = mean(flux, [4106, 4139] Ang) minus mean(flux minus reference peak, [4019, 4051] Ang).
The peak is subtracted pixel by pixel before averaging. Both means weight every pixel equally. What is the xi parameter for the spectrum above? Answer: 3.63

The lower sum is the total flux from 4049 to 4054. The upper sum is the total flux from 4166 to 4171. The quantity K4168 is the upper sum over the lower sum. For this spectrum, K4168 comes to 1.1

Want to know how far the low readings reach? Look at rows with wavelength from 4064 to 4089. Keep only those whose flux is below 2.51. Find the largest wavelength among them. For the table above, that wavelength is 4085.0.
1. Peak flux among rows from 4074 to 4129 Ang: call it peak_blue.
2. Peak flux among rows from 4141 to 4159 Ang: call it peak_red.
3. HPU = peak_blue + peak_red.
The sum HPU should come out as 5.93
